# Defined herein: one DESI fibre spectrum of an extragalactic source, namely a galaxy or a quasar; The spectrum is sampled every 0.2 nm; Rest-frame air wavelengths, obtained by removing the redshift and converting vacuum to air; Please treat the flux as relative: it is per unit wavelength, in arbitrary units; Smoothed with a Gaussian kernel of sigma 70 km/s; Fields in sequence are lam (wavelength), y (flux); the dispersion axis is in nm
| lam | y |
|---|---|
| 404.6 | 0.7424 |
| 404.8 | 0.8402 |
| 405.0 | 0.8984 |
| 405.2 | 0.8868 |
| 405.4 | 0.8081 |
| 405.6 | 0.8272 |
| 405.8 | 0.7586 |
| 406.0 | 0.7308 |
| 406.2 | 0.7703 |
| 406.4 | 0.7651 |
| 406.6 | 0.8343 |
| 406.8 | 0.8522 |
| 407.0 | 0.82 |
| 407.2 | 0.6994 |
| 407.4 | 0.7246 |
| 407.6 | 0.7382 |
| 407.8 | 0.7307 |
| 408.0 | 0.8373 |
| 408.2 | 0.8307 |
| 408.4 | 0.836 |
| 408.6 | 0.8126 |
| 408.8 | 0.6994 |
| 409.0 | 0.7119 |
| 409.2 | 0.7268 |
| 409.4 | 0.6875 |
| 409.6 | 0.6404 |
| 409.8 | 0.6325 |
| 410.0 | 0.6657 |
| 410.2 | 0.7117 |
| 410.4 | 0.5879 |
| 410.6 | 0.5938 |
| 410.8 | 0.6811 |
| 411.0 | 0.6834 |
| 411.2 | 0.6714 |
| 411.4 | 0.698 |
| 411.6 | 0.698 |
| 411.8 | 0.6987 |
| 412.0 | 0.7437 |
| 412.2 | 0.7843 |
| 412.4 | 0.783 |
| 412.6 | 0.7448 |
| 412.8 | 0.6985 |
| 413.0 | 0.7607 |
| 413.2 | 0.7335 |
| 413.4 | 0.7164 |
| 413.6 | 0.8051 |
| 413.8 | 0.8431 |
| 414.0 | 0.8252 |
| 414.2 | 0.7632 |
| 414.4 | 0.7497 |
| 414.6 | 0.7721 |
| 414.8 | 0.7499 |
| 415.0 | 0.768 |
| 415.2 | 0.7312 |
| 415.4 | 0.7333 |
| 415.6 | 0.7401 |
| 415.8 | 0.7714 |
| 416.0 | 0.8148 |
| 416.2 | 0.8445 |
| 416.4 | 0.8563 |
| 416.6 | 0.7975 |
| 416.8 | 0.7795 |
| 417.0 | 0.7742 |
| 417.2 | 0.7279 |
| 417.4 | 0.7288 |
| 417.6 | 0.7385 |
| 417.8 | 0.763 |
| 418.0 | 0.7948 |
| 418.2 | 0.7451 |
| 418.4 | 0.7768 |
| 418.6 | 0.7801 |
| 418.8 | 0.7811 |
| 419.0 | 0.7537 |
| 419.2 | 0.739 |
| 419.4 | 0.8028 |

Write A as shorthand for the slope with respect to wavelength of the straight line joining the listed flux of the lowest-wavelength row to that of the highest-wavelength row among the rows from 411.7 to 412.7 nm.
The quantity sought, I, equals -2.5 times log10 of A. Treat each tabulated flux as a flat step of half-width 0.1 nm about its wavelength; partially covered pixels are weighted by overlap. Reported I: 3.10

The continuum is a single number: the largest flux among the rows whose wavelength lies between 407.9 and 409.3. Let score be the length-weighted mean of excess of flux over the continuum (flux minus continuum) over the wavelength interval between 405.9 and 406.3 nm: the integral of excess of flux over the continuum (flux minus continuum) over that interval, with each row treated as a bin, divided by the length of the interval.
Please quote -0.09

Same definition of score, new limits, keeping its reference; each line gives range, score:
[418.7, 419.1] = -0.07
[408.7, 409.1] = -0.13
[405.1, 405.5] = 0.01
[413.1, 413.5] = -0.11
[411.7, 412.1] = -0.12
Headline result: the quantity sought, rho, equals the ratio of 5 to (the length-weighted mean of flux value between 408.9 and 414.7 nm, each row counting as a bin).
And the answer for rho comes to 7.0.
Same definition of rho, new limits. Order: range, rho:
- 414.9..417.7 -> 6.5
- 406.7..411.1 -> 6.9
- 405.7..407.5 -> 6.5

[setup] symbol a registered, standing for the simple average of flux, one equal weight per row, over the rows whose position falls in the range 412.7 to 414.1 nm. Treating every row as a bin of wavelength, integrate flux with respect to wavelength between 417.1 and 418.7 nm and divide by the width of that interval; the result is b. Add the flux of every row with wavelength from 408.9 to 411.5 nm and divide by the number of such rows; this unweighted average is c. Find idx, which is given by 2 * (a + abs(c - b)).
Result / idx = 1.71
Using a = 0.769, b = 0.757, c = 0.669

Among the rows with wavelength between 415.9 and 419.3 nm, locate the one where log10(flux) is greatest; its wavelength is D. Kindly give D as 416.4 nm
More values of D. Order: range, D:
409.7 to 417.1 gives 416.4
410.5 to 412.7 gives 412.2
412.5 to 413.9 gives 413.8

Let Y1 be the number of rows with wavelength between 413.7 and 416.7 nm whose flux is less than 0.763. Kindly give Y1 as 5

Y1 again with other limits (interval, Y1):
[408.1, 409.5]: 4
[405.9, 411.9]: 21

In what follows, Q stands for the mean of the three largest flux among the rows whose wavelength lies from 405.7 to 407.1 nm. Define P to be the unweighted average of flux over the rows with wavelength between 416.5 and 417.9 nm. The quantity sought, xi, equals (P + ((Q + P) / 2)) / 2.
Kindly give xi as 0.778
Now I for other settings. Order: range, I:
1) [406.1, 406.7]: 1.99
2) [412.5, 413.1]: 3.50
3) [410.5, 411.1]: 1.62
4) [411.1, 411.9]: 3.35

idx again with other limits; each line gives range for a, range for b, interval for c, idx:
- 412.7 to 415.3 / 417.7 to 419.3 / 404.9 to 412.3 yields 1.57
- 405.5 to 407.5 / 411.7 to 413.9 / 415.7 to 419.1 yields 1.60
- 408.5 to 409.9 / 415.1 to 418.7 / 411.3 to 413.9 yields 1.45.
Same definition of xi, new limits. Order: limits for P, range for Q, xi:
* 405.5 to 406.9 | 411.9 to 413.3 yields 0.787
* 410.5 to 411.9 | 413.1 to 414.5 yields 0.712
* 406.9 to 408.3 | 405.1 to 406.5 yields 0.787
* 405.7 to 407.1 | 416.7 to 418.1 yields 0.788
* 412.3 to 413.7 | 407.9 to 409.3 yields 0.770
